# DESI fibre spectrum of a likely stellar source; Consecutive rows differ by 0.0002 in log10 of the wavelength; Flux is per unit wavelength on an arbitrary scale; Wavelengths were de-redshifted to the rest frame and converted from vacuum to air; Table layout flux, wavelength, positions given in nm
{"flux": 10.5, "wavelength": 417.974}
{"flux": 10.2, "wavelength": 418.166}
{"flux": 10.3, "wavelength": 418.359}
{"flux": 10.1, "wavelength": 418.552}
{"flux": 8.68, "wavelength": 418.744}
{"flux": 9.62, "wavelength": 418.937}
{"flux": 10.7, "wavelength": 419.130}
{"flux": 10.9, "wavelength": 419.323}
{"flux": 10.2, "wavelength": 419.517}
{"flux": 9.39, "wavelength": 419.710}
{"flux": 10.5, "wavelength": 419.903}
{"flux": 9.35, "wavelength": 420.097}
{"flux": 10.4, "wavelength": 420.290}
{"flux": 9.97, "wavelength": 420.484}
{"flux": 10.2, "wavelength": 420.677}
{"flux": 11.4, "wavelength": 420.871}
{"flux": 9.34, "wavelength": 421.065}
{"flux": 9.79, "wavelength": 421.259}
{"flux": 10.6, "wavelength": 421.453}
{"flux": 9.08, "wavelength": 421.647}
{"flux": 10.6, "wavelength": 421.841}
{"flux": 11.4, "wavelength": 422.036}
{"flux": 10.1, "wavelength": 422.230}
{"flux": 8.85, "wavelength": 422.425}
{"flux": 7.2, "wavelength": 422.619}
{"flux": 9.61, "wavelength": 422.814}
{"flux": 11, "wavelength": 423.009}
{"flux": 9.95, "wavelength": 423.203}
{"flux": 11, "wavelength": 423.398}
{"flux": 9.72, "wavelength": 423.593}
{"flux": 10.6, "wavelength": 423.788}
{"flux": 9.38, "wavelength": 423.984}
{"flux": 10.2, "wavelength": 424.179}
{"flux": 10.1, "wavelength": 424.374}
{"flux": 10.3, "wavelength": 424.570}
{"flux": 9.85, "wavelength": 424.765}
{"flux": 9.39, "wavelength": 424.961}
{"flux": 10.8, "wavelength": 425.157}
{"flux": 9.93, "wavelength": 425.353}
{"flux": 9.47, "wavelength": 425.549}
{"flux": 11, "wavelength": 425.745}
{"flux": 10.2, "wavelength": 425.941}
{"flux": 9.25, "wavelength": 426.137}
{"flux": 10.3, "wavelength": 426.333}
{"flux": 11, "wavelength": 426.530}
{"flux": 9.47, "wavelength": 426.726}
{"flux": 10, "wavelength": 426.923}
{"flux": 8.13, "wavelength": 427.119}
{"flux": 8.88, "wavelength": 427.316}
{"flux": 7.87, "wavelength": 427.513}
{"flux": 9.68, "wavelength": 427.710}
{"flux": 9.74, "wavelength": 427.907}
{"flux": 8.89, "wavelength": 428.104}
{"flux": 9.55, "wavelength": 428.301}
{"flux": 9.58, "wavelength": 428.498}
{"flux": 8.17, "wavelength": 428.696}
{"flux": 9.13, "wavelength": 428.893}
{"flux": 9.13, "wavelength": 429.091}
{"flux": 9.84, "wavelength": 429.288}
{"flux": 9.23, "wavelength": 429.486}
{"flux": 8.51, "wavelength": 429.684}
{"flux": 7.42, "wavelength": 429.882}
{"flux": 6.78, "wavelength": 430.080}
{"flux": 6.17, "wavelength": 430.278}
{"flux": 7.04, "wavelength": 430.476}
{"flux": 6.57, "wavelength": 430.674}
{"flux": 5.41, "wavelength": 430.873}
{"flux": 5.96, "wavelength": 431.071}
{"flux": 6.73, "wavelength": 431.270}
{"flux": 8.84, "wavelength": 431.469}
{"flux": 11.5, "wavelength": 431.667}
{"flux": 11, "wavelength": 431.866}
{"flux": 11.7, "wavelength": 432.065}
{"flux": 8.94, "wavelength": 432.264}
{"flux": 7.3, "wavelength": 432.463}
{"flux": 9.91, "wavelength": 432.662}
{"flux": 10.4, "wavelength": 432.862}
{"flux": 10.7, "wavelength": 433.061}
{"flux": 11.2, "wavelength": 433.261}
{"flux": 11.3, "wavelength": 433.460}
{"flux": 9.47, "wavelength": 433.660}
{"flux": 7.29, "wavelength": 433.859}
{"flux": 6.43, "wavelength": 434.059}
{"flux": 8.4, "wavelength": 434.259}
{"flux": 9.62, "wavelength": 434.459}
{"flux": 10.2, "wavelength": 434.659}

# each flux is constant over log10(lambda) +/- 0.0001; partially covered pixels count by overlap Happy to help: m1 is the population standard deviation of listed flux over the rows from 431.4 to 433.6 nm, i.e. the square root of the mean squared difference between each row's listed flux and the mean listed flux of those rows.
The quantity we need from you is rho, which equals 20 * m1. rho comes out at 26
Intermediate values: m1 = 1.31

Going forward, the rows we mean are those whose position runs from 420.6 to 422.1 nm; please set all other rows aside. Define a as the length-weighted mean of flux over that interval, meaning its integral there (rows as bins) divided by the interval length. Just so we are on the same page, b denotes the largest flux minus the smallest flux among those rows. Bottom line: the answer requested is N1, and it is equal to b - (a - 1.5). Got -6.5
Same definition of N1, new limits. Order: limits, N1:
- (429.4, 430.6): -2.9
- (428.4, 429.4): -6.0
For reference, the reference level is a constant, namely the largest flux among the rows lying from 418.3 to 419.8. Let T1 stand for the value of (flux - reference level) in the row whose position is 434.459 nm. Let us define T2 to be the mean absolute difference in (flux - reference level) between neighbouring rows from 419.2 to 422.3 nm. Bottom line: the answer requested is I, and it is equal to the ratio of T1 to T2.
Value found -1.3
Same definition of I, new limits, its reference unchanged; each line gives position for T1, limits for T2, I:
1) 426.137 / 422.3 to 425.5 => -1.6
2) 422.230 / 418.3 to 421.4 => -0.9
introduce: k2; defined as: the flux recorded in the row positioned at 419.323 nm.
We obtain 10.9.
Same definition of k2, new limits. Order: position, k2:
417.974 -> 10.5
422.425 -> 8.85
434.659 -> 10.2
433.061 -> 10.7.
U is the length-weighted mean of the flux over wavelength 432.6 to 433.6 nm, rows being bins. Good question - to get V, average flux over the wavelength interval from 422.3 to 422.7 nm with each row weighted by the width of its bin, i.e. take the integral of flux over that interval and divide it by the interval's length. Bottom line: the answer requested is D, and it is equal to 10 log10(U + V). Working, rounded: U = 10.7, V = 8.2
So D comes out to 12.76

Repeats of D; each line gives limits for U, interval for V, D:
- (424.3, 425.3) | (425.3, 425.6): 12.96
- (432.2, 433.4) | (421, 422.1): 13.00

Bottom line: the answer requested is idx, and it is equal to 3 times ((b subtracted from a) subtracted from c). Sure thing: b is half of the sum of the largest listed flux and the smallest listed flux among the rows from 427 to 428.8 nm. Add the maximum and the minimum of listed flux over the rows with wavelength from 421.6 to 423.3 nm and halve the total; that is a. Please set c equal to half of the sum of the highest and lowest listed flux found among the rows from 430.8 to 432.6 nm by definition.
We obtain 24.2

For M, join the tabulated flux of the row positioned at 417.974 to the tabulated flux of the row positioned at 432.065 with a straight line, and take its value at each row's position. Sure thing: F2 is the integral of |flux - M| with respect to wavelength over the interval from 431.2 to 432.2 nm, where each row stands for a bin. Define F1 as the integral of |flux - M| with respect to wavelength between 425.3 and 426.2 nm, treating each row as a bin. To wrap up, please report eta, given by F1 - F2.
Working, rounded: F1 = 1.0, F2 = 1.7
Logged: -0.6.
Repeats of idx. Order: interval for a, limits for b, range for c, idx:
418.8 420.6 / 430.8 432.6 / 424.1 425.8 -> 25.9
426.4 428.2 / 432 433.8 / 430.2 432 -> 25.6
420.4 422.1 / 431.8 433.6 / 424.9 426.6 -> 28.2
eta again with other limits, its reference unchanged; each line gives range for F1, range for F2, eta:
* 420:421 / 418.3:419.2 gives 0.0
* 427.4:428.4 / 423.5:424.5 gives 1.2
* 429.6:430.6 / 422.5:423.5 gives 3.1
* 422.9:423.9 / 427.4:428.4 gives -1.6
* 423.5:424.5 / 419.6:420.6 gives 0.3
